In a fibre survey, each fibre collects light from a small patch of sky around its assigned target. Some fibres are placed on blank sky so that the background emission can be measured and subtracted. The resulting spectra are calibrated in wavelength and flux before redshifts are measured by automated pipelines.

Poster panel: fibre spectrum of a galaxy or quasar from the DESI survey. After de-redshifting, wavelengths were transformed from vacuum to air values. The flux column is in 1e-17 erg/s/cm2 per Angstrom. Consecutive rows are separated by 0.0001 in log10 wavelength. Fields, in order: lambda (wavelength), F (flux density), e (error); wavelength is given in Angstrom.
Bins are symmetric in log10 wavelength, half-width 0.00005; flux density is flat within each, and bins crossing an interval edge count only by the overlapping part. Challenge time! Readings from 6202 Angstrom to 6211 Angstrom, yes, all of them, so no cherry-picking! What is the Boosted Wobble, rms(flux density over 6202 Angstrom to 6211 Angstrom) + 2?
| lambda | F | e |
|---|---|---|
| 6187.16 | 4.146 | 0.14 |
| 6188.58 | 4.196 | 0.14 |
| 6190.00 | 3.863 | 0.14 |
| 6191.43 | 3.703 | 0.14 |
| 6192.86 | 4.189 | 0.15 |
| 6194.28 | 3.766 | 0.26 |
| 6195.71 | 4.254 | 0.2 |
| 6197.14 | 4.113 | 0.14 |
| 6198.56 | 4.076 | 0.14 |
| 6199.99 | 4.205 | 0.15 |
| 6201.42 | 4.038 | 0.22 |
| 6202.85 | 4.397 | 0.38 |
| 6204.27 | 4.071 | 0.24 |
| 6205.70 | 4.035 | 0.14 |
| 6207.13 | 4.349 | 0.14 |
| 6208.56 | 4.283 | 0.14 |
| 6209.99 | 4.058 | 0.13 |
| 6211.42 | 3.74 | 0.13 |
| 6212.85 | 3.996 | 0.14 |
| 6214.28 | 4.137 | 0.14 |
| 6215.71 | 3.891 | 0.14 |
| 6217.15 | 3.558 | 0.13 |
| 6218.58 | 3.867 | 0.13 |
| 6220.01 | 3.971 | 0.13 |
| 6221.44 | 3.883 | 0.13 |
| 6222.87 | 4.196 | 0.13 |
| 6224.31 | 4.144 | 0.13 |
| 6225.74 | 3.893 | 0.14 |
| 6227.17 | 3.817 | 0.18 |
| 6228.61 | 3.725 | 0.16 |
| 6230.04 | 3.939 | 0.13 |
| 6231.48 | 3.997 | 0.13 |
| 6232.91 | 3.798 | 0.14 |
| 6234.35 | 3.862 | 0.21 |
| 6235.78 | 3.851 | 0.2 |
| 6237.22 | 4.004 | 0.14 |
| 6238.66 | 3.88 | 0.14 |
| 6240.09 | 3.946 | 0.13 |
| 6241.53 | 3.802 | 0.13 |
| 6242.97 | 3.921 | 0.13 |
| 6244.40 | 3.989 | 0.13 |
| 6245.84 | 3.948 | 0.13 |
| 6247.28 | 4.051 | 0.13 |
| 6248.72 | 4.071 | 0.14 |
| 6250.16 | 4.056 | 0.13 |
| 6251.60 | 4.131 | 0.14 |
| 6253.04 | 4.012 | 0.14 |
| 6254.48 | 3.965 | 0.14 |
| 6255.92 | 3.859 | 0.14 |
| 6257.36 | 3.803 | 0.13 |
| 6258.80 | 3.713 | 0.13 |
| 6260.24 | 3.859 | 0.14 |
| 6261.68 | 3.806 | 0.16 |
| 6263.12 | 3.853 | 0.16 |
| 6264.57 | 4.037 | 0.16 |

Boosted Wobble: 6.201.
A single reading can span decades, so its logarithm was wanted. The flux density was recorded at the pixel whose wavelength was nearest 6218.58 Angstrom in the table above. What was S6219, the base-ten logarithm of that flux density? 0.587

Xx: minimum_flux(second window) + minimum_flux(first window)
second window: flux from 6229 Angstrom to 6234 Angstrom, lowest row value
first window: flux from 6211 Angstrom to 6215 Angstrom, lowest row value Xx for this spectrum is 7.54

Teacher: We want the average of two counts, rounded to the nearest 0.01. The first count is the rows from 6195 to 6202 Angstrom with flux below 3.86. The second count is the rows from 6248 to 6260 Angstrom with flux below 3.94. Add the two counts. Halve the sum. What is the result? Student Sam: 1.50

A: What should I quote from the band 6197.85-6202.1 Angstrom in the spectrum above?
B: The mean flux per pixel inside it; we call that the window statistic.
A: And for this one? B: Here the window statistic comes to 4.11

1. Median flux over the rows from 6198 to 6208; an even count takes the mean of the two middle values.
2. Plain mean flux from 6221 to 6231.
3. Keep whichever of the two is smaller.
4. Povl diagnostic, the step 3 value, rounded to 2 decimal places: 3.94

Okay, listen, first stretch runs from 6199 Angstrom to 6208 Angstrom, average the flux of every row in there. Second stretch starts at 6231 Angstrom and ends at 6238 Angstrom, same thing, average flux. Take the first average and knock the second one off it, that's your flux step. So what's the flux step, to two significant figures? 0.28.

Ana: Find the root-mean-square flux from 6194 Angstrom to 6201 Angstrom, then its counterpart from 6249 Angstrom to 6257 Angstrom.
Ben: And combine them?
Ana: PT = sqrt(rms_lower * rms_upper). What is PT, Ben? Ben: 4.05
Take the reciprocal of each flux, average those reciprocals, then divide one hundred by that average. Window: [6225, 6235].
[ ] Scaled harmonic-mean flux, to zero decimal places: 386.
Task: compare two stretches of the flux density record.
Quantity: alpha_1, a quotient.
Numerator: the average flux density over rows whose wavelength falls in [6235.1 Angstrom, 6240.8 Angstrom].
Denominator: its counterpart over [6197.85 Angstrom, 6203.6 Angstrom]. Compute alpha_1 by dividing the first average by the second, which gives 0.94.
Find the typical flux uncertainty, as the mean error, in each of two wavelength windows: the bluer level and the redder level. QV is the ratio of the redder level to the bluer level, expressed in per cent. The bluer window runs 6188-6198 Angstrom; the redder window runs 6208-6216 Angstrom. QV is 82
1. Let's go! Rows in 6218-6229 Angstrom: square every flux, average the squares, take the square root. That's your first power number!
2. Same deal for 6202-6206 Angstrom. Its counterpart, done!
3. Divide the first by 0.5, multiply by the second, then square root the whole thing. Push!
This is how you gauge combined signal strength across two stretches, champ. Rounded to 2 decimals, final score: 5.73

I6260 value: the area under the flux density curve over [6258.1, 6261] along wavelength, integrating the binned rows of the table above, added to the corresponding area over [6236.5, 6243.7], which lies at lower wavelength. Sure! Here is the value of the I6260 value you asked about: 39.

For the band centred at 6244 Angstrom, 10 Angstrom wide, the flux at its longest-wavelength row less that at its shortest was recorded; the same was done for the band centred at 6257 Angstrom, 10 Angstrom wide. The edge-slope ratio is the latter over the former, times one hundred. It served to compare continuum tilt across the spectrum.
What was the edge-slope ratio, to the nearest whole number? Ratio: -165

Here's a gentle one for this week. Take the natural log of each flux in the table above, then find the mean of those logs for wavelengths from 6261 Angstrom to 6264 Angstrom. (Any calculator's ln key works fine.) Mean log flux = 1.343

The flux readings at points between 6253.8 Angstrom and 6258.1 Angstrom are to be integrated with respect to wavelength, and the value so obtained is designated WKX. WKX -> 16.7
